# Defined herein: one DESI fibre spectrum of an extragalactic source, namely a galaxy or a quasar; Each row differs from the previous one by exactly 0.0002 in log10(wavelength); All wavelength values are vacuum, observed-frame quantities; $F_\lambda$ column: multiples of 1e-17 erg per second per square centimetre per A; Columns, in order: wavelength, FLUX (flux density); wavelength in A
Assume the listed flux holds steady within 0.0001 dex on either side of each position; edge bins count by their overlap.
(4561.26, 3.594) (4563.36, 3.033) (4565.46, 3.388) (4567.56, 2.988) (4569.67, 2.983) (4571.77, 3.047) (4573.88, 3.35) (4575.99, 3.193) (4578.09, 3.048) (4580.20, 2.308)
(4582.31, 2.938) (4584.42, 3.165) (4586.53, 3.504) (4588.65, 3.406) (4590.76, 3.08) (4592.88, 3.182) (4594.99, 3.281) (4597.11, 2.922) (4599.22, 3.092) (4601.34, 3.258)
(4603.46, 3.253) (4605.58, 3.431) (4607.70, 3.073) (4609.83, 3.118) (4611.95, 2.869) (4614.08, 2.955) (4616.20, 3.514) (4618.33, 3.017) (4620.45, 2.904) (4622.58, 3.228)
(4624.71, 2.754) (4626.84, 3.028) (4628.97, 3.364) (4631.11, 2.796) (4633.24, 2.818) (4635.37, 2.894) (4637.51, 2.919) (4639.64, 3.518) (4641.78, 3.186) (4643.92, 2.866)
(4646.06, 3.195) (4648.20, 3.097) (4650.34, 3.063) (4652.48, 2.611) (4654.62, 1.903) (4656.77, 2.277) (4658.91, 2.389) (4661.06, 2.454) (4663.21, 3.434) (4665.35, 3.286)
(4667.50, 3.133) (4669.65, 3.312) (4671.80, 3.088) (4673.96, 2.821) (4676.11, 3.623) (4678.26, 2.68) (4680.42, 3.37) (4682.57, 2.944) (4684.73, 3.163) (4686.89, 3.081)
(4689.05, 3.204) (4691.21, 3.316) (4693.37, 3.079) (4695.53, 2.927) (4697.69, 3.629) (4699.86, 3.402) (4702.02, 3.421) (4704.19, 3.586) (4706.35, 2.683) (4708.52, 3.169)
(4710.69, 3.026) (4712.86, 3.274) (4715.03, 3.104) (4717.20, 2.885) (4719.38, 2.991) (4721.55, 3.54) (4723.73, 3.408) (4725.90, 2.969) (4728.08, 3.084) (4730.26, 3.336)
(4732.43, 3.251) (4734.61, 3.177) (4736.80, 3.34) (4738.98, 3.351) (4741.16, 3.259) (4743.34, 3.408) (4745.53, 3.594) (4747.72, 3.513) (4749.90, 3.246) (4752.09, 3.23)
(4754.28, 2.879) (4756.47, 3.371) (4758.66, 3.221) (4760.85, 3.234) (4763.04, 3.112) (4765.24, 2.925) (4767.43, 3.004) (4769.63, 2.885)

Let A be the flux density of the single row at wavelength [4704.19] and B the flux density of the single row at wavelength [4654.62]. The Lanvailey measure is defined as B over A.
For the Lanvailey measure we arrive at 0.53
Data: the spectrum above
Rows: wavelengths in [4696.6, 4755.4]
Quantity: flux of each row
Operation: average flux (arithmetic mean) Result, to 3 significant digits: 3.25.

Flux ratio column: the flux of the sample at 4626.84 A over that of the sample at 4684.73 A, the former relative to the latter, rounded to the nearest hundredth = 0.96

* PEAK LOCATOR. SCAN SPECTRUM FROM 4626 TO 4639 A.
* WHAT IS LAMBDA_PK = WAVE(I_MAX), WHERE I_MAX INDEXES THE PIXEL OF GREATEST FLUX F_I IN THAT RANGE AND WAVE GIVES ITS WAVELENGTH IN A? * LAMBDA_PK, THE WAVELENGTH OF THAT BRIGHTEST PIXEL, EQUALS 4628.97 A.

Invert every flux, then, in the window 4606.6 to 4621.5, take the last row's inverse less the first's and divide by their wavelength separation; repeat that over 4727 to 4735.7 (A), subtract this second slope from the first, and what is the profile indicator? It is 0.003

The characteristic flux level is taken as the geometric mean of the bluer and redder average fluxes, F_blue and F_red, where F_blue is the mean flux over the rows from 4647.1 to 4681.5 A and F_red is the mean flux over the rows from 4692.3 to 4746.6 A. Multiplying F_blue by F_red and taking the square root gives 3.07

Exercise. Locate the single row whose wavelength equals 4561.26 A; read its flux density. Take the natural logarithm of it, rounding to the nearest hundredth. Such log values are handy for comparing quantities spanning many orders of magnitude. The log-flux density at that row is 1.28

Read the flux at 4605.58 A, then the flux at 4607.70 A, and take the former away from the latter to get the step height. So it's -0.36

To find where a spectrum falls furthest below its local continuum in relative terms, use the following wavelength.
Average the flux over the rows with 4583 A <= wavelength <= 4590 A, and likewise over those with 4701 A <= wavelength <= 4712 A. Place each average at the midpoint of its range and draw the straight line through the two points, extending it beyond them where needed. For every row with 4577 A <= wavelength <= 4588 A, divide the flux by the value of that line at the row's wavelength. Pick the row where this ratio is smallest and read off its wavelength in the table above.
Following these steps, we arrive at 4580.20 A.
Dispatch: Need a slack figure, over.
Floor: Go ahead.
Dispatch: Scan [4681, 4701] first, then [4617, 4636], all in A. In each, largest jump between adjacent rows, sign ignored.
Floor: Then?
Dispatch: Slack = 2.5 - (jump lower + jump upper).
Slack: 1.2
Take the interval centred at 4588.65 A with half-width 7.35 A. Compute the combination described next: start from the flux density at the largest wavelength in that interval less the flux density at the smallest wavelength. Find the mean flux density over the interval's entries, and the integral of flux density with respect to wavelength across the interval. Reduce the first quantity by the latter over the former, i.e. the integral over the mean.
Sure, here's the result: -14.4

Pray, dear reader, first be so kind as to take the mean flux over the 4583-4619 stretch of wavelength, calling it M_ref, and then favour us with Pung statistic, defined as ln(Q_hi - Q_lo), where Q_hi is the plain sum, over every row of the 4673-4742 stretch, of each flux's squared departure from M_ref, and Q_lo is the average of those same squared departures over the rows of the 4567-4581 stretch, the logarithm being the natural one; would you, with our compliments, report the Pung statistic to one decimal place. 0.6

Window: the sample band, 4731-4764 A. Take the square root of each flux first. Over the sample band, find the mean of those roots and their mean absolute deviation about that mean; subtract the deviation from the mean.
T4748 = 1.78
